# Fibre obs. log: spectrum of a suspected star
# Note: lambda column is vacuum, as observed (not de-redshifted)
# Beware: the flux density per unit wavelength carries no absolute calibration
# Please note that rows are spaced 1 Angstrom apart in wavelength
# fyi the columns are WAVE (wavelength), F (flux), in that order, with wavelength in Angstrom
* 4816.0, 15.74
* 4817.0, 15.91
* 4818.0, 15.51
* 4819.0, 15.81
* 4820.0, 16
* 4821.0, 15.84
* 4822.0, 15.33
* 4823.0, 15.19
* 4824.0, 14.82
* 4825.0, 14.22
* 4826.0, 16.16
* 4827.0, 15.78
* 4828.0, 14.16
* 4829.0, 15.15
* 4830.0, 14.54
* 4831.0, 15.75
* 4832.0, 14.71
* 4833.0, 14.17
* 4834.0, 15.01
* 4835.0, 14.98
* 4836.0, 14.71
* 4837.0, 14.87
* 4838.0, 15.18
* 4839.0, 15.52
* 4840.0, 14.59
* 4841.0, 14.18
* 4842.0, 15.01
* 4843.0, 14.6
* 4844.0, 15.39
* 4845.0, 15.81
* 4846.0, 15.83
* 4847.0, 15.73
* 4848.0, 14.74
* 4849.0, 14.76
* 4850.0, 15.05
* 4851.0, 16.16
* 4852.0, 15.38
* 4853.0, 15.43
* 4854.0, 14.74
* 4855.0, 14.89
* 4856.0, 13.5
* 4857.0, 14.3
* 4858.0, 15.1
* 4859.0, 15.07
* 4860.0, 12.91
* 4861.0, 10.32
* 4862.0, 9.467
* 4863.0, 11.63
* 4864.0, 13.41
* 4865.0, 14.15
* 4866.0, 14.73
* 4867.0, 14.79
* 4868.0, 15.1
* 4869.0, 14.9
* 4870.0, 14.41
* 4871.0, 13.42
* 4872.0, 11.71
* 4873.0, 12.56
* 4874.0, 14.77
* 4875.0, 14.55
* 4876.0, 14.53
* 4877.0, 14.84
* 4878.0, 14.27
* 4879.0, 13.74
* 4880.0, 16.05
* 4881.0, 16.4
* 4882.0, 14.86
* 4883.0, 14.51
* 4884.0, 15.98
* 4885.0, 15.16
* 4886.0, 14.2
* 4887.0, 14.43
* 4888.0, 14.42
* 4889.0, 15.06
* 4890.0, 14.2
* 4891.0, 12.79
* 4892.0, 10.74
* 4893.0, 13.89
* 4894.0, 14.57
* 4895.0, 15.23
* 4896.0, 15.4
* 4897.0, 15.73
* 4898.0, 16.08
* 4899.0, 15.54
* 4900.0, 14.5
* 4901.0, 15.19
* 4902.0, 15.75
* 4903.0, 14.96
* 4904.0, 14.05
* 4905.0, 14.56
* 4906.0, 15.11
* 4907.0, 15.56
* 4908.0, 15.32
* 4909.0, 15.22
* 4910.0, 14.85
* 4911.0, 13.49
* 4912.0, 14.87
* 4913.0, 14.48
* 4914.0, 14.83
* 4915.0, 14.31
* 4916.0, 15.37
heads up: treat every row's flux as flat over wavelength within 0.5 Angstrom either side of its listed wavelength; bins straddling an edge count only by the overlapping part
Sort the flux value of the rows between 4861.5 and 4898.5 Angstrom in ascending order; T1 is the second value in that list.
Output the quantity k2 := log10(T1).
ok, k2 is 1.03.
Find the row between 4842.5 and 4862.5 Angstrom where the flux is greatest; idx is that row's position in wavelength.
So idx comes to 4851.0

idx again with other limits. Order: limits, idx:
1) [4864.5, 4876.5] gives 4868.0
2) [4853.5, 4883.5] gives 4881.0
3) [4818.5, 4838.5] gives 4826.0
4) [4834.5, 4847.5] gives 4846.0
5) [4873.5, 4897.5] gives 4881.0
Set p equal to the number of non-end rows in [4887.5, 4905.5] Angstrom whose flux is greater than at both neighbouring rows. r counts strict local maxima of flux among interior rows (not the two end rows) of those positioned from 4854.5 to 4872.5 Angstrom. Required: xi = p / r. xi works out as 1.5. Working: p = 3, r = 2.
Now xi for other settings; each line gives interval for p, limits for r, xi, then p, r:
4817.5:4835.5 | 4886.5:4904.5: 1.7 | 5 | 3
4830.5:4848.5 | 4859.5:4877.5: 2.0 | 4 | 2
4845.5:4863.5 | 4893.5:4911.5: 1.3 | 4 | 3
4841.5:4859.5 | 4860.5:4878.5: 1.7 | 5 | 3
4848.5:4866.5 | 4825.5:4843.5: 0.8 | 4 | 5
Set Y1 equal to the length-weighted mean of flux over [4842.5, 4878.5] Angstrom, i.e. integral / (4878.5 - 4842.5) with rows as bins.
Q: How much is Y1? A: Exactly 14.2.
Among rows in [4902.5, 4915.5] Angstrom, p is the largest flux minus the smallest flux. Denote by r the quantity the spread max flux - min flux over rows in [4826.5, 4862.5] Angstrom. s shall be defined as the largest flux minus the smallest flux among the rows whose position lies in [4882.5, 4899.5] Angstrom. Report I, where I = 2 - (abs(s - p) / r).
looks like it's 1.5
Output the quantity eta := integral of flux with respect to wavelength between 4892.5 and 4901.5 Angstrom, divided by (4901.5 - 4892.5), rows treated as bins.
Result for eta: 15.1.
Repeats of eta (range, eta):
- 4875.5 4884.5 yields 15.0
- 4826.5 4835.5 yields 14.9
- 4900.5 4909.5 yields 15.1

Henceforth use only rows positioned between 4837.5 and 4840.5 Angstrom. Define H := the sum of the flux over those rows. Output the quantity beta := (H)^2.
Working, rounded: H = 45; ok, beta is 2051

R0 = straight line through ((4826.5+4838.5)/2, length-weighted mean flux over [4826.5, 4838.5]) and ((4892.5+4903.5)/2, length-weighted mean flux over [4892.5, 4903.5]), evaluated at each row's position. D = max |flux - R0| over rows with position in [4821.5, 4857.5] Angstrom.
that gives 1.5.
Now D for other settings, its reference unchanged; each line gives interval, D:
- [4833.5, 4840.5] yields 0.6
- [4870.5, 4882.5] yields 3.4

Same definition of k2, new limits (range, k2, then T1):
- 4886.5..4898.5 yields 1.11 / 12.79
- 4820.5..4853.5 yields 1.15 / 14.17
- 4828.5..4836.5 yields 1.16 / 14.54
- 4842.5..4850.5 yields 1.17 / 14.74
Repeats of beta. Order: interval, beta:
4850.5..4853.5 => 2206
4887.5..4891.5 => 3189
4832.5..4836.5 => 3466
